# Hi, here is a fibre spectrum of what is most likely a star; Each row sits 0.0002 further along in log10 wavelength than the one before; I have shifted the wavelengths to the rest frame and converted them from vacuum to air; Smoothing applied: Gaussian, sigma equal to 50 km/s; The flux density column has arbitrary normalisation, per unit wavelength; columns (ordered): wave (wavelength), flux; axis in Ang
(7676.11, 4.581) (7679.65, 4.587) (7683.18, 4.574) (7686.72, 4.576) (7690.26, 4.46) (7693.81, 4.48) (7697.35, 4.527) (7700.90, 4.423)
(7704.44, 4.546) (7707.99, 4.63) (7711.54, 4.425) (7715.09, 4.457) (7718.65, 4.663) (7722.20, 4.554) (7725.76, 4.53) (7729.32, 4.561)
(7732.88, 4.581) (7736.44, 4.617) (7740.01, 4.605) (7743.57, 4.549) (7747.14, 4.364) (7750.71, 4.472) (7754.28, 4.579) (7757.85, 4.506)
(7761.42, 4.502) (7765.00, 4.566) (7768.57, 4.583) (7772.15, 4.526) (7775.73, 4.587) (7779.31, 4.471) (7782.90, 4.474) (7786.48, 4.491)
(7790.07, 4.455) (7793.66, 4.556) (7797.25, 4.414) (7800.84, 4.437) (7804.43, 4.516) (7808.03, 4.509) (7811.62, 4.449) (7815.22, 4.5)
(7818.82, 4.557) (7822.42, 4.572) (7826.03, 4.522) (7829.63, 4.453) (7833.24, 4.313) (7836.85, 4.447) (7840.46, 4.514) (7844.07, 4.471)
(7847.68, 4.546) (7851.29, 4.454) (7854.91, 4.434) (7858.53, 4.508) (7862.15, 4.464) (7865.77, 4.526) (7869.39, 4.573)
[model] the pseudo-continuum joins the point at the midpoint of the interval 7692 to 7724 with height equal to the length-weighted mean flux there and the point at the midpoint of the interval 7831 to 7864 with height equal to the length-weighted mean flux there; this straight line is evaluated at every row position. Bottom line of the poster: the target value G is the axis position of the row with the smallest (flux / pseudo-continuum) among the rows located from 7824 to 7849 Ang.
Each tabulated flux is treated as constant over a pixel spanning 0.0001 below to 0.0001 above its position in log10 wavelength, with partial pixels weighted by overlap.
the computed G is 7833.24 Ang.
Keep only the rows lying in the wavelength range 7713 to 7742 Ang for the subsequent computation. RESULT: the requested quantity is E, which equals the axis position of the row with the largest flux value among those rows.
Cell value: 7718.65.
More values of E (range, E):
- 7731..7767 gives 7736.44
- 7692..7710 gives 7707.99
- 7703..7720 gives 7718.65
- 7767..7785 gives 7775.73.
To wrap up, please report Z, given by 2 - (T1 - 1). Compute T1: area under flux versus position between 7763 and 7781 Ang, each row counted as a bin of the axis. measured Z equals -78.8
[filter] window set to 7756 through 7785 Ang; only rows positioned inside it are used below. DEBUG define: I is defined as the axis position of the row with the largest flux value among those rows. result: 7775.73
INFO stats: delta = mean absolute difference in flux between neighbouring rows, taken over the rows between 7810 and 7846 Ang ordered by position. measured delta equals 0.070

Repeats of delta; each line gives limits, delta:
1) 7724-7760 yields 0.070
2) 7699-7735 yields 0.093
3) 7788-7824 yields 0.059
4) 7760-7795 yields 0.052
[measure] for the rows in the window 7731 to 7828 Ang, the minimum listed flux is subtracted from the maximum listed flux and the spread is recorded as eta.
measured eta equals 0.253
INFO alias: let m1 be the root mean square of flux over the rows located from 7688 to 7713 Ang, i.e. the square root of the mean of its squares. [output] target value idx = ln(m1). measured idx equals 1.50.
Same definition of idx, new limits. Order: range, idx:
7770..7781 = 1.51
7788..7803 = 1.50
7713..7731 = 1.52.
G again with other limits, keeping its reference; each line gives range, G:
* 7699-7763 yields 7747.14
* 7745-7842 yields 7833.24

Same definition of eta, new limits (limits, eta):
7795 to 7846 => 0.259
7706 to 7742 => 0.238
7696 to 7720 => 0.240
